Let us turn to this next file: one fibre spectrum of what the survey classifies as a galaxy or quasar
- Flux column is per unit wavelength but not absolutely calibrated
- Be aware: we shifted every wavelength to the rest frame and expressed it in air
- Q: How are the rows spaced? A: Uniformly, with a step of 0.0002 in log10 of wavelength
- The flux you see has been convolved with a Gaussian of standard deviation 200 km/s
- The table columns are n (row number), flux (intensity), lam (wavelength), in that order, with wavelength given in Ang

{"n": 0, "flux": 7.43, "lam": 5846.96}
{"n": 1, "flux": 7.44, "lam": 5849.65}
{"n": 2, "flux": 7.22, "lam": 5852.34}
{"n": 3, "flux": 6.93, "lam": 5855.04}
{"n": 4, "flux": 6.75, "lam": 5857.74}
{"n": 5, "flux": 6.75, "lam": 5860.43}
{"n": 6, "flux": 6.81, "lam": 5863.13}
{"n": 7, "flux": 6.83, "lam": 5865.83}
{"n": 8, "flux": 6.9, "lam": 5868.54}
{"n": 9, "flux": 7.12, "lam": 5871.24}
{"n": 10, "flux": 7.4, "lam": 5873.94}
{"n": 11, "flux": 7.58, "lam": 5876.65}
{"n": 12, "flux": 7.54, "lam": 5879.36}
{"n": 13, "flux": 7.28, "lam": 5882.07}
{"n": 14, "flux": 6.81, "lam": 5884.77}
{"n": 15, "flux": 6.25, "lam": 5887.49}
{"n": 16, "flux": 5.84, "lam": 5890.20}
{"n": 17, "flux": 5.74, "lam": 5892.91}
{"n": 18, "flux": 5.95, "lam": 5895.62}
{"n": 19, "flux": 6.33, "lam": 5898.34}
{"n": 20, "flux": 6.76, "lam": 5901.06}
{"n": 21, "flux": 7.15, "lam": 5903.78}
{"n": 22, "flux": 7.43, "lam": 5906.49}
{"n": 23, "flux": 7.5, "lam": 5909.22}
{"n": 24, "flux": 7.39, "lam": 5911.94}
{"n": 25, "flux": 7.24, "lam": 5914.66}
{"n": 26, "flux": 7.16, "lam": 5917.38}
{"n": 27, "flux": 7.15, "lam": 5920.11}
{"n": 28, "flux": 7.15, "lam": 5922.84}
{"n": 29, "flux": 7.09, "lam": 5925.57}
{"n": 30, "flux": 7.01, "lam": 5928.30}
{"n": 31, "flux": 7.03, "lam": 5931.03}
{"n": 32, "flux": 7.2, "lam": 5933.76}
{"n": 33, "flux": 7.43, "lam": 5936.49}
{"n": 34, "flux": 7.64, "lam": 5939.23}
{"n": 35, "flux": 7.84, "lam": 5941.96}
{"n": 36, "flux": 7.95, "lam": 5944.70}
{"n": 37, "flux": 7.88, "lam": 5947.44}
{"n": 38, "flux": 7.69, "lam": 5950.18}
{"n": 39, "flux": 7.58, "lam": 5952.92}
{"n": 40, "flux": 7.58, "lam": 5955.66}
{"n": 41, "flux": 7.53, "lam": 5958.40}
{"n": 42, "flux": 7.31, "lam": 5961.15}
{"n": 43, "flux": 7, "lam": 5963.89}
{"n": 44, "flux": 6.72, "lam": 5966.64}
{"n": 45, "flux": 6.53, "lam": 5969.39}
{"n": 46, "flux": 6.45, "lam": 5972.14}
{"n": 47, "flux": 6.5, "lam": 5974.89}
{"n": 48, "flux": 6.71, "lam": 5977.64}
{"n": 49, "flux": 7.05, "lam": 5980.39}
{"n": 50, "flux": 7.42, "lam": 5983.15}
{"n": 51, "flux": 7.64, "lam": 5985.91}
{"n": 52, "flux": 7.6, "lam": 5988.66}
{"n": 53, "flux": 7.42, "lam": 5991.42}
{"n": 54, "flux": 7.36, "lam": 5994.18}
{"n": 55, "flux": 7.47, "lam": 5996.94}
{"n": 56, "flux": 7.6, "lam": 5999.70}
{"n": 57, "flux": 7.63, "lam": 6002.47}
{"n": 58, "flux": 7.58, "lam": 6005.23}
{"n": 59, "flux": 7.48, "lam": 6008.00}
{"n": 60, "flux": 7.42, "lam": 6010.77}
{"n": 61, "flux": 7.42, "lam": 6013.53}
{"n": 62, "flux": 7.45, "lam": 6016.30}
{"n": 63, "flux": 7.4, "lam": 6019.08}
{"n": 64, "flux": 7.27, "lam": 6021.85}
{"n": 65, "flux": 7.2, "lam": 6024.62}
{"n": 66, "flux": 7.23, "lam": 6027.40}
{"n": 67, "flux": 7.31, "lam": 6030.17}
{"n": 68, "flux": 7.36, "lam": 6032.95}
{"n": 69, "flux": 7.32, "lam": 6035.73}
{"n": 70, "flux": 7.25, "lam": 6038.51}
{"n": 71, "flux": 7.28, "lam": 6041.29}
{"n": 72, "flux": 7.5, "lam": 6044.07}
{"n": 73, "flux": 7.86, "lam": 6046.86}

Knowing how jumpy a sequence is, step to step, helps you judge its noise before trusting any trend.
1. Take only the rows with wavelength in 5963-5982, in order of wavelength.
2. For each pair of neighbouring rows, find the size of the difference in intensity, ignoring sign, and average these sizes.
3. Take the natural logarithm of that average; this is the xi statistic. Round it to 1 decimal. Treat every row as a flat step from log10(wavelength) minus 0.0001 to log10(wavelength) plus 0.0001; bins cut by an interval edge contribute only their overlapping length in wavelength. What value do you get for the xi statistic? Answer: -1.7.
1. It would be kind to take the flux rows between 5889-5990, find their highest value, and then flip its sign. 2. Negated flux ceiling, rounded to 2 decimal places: -7.95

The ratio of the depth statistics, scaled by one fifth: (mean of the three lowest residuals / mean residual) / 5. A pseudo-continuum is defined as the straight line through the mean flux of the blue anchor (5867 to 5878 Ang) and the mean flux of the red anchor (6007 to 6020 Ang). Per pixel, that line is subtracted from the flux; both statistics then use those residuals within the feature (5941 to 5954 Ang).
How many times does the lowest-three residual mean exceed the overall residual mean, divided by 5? 0.16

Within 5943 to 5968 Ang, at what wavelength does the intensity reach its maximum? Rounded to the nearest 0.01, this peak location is 5944.70 Ang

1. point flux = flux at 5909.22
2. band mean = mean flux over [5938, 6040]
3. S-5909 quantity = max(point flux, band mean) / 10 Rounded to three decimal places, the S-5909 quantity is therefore 0.750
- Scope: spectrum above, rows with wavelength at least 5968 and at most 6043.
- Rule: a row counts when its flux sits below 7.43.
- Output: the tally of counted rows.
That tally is 19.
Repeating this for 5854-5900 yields 15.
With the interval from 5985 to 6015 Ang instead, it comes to 4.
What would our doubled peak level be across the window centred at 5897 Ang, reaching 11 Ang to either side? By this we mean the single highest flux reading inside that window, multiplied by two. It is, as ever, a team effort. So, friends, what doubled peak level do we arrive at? 14.9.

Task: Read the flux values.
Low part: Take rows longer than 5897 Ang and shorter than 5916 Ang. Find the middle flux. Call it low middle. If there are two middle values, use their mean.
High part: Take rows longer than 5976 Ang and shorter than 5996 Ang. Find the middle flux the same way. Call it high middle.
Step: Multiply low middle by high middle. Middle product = 54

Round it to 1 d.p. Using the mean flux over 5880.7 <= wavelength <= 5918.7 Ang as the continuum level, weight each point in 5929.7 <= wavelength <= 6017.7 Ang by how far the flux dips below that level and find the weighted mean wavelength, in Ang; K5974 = 5973.3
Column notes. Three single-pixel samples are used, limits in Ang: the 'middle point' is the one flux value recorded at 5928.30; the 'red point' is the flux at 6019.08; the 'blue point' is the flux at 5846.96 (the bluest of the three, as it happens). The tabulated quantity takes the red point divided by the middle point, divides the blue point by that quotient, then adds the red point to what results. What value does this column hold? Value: 14.4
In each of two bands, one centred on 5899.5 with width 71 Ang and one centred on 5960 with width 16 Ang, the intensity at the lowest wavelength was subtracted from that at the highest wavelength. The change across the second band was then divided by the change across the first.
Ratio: -2.3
